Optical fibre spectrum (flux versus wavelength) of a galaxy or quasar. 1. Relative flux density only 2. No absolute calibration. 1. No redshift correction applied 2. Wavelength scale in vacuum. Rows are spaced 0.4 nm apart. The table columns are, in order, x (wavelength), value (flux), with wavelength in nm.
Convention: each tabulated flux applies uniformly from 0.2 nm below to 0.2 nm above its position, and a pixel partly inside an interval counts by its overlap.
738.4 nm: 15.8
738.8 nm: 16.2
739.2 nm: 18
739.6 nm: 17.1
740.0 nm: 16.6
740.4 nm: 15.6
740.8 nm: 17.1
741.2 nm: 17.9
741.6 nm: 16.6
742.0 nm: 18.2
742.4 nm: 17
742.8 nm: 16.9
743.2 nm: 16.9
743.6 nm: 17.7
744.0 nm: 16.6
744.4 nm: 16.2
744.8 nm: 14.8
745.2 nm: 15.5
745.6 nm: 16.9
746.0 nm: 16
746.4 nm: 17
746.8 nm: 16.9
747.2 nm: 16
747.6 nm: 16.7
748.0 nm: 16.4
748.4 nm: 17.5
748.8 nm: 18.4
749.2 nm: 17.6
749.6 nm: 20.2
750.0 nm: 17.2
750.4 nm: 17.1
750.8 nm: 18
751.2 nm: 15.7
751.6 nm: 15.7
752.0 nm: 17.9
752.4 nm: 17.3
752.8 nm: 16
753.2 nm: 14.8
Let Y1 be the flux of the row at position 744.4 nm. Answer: 16.2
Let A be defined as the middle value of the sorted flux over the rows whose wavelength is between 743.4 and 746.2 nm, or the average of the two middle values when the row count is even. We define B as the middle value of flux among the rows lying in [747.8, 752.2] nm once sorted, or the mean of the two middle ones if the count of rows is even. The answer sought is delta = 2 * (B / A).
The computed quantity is 2.16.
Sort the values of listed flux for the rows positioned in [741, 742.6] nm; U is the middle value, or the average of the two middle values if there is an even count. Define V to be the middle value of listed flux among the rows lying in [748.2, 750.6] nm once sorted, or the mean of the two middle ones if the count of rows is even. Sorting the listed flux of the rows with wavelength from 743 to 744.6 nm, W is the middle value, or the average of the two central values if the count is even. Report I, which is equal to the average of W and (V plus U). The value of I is 25.9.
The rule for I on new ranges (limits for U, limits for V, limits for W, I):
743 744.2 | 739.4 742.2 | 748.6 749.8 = 26.2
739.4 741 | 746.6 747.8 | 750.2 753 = 25.3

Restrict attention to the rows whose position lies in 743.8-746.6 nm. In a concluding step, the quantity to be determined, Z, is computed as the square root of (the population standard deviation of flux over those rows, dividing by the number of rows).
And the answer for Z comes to 0.86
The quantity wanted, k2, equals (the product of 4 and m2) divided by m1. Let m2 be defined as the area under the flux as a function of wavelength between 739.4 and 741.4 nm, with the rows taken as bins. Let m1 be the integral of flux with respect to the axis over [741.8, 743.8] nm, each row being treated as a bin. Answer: 3.89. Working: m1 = 34.7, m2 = 33.7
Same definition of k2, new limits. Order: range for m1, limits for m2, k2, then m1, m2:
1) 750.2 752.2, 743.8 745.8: 3.79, 33.8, 32.0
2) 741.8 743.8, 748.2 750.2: 4.19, 34.7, 36.4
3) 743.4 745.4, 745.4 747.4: 4.10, 32.3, 33.1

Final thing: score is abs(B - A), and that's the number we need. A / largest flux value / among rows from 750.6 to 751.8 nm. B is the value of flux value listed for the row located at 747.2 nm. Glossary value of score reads 2.0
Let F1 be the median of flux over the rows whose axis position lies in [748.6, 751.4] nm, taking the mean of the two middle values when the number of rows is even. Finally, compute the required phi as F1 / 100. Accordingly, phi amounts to 0.176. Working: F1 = 17.6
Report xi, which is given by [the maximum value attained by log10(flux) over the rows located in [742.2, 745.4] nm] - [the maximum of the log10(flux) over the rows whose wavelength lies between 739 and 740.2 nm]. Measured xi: -0.01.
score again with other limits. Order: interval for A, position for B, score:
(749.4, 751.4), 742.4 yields 3.2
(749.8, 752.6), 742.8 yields 1.1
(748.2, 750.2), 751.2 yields 4.5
